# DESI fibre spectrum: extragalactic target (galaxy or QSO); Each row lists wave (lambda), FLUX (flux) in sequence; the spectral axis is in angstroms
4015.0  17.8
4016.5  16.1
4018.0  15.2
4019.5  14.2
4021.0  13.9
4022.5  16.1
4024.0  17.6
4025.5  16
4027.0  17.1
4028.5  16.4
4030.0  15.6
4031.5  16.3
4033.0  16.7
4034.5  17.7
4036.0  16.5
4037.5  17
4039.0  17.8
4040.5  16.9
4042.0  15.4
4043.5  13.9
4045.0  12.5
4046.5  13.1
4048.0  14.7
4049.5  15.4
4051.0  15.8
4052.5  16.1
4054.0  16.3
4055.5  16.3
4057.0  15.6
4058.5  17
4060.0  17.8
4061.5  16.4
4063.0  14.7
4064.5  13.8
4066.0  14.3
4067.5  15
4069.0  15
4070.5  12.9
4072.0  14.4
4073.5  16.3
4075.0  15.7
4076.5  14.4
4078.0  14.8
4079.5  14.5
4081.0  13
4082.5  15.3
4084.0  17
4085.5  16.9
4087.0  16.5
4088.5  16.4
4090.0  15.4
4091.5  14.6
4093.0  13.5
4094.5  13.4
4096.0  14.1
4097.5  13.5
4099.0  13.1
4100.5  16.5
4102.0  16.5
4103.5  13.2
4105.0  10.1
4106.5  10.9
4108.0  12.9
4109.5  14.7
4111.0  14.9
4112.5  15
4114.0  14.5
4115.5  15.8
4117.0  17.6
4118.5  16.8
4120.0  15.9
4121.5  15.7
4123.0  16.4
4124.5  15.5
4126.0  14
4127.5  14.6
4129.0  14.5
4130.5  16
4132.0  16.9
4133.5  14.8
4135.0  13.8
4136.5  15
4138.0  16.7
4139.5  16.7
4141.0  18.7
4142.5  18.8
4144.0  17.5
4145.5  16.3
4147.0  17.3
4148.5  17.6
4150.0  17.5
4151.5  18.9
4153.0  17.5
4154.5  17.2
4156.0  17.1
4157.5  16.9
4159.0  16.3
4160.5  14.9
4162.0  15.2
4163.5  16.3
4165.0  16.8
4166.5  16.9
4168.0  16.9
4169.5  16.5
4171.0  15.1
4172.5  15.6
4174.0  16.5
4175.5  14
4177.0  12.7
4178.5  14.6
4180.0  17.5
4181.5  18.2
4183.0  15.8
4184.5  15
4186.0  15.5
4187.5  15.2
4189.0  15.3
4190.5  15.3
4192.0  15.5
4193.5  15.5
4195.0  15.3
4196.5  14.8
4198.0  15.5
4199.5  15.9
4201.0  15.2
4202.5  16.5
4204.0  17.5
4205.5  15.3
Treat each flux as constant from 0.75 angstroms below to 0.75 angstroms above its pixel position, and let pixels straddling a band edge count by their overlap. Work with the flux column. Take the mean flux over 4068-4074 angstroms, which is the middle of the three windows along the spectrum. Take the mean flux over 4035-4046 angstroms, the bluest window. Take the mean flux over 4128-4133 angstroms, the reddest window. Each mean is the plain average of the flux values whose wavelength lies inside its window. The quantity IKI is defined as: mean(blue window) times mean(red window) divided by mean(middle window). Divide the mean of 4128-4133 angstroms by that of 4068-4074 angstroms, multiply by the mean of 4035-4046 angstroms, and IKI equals 16.9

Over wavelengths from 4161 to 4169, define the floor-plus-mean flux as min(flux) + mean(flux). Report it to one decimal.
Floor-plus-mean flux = 31.6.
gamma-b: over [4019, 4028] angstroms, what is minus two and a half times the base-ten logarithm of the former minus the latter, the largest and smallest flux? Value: -1.42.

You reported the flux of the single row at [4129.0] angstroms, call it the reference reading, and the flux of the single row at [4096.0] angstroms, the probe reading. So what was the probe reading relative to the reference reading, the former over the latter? 0.97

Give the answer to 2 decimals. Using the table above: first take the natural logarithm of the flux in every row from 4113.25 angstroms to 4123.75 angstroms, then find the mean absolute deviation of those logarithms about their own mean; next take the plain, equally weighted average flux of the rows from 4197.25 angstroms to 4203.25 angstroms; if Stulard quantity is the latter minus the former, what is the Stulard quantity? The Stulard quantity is 15.73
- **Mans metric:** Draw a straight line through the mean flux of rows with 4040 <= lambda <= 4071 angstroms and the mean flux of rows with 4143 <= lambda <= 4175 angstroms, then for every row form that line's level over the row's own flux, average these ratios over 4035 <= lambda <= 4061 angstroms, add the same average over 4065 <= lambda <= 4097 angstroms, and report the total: 2.01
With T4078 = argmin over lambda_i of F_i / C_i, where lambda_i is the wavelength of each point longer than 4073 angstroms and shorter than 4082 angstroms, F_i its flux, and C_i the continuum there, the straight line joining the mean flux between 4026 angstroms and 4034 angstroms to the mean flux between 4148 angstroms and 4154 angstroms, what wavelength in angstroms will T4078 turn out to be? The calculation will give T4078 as 4081.0 angstroms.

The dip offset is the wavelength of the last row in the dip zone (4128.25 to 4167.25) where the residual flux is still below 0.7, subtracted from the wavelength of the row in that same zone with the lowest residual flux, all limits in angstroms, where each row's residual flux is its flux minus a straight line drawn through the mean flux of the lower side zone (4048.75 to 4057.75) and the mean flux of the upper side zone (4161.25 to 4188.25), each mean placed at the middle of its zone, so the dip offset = -28.5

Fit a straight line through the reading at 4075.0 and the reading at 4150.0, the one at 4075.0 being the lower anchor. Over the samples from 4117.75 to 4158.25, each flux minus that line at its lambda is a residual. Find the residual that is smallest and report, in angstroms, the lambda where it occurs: 4135.0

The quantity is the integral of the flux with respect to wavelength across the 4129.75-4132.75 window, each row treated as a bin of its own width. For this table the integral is 49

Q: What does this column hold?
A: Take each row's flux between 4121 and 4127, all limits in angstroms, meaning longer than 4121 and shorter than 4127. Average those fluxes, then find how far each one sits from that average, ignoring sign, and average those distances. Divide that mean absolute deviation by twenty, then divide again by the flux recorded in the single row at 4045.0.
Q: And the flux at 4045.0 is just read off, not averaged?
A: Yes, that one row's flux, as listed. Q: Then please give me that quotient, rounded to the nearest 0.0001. 0.0028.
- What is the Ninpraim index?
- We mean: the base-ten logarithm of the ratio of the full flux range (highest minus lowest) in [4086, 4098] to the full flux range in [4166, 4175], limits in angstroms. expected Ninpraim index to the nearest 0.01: 0.24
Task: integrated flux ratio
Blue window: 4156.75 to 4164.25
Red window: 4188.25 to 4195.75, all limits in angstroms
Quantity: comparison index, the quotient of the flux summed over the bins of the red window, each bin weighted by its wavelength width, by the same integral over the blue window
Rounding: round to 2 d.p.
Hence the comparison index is 0.97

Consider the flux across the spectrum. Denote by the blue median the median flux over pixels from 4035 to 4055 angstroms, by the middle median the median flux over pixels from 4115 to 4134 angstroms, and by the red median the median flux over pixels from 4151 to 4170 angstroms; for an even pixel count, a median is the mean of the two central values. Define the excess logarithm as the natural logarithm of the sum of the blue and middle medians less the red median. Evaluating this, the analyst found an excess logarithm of 2.69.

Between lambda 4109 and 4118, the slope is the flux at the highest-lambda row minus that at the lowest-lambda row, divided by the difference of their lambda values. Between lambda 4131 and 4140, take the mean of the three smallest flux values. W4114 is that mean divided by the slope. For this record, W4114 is 38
